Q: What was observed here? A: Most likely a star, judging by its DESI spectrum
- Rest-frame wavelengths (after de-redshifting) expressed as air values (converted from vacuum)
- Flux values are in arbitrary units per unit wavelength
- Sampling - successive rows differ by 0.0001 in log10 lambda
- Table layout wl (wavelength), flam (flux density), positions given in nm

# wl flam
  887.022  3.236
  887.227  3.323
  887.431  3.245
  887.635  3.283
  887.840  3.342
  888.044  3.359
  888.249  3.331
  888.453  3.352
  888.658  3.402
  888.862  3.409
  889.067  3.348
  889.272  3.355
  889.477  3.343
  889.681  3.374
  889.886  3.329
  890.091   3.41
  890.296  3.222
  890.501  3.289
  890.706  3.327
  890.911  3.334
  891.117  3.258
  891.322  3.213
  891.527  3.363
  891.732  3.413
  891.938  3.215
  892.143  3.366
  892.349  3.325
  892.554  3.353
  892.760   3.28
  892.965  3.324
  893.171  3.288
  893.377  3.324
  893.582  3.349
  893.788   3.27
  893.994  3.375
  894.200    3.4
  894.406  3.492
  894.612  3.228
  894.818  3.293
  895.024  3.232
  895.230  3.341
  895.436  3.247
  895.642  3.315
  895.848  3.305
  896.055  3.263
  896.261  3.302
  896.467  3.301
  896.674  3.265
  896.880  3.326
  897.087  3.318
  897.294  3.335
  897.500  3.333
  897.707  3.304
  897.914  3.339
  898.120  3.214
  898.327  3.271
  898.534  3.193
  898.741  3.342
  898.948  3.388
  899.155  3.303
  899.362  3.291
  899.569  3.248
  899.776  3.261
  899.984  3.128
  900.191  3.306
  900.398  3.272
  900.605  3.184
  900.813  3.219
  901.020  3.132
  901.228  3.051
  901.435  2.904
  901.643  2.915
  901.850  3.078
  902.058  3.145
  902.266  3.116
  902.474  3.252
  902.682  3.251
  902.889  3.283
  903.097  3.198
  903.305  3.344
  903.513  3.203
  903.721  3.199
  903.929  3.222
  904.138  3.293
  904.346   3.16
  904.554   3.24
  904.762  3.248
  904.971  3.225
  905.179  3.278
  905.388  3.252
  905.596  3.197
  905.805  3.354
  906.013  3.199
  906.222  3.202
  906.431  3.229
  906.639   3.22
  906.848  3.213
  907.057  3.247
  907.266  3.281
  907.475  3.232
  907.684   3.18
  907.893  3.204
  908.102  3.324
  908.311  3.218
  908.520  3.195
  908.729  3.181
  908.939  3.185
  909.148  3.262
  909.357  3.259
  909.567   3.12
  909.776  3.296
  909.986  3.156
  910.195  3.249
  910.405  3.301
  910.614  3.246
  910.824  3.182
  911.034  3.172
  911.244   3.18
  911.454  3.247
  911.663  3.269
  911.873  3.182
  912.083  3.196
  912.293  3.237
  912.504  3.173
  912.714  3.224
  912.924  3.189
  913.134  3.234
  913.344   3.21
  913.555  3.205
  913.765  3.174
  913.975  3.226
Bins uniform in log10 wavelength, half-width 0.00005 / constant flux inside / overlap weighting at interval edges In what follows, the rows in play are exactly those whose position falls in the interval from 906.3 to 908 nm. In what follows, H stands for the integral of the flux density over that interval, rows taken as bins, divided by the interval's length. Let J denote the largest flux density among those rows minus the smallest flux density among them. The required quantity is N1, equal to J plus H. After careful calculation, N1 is 3.33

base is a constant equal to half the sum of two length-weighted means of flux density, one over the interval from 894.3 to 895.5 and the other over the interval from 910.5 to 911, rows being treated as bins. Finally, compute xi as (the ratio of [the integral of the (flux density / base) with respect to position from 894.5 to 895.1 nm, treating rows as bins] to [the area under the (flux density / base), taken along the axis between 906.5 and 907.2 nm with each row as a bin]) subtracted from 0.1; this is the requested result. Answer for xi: -0.8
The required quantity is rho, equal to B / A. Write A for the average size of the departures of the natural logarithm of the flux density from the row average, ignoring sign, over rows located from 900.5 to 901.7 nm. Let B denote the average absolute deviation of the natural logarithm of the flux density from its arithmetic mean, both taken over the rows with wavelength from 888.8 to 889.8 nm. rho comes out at 0.2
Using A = 0.036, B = 0.006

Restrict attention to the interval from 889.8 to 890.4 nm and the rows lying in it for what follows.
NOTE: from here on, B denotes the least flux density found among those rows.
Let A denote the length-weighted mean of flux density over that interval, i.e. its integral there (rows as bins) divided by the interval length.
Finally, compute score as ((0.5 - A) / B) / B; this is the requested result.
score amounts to -0.272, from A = 3.32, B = 3.222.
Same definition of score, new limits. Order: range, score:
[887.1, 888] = -0.266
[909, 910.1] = -0.279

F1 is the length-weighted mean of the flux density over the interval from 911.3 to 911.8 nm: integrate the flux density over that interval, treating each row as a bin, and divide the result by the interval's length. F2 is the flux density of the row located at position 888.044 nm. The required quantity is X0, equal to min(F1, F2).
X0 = 3.25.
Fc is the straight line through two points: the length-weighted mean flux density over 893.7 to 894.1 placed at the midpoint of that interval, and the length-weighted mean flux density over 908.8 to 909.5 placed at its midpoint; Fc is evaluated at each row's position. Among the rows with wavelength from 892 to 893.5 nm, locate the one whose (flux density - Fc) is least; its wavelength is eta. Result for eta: 892.760 nm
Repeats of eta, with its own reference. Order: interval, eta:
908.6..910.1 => 909.567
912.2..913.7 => 912.504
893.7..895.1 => 894.612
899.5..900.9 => 899.984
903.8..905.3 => 904.346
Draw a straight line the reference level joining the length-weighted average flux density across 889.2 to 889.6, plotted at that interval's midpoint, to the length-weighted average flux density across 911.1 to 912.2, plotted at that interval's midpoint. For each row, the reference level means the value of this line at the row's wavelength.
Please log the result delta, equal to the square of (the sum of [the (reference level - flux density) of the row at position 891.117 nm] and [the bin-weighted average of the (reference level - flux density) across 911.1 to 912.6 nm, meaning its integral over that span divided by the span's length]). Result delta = 0.008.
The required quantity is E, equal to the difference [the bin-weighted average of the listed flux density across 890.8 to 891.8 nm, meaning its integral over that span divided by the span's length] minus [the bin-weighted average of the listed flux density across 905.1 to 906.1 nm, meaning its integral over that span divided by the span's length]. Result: 0.06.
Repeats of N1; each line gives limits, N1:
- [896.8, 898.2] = 3.44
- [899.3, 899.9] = 3.30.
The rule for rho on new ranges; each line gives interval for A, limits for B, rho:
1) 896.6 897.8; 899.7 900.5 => 3.0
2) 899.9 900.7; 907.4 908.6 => 0.5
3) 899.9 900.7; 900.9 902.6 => 1.4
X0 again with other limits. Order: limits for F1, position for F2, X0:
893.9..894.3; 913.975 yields 3.23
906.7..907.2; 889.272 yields 3.23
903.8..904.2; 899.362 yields 3.24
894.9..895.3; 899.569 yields 3.25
